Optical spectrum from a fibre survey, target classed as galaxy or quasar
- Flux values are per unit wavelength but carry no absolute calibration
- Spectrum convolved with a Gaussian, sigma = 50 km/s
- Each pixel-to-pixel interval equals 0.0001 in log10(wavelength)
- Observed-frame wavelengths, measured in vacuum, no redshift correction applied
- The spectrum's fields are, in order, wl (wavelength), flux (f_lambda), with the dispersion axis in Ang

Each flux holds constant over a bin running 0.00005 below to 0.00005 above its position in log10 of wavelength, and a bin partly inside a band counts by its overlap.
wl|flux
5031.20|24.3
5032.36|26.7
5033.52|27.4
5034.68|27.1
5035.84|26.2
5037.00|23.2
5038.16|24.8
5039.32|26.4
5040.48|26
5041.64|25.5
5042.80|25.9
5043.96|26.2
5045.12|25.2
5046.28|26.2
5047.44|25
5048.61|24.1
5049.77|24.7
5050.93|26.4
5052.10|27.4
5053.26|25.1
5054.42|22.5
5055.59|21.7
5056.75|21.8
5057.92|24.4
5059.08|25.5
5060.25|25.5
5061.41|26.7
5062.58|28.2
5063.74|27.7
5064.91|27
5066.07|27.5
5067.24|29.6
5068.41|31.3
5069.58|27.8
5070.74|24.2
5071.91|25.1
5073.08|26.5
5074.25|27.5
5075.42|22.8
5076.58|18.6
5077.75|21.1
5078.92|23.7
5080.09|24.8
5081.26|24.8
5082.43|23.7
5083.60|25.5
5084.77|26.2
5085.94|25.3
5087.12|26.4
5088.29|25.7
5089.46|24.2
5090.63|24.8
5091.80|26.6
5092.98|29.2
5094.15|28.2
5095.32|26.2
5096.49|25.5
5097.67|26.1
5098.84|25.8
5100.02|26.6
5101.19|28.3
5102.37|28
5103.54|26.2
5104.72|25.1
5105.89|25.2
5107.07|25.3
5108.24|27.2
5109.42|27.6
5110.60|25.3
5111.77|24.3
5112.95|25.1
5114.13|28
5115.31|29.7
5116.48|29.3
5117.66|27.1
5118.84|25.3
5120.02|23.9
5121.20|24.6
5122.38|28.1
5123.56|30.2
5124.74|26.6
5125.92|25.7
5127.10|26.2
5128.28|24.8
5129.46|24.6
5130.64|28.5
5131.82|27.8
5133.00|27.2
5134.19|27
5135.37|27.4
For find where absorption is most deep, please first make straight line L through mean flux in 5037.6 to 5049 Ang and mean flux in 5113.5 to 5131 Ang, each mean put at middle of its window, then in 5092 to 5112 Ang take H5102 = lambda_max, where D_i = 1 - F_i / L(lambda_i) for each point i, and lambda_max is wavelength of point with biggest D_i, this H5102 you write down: 5111.77 Ang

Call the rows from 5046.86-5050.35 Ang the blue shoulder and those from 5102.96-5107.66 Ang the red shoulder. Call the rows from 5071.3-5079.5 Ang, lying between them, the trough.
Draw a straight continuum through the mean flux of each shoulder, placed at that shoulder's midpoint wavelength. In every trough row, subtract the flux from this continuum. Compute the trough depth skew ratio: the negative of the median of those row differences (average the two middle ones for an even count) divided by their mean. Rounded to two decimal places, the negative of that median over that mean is -0.98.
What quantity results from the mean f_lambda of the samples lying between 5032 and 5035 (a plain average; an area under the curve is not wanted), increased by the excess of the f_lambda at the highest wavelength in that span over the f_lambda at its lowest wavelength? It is 27.5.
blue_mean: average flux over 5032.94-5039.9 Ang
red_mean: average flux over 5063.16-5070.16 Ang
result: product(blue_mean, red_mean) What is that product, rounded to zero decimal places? 736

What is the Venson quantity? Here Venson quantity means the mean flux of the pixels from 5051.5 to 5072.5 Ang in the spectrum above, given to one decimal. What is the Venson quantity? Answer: 26.1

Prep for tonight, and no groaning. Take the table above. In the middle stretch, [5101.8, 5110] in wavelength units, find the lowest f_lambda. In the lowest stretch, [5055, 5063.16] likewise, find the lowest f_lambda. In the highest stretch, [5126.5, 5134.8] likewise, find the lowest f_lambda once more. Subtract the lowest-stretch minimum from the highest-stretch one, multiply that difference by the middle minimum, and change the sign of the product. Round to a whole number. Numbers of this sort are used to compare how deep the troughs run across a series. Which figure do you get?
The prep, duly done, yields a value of -73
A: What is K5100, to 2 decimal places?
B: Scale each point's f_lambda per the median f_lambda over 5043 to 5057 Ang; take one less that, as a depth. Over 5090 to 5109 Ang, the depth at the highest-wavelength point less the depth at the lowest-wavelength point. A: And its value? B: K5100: -0.10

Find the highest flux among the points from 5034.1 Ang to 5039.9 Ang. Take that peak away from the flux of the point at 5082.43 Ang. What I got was -3.4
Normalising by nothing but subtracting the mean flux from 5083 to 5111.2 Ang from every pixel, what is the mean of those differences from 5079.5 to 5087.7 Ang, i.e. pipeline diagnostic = -1.0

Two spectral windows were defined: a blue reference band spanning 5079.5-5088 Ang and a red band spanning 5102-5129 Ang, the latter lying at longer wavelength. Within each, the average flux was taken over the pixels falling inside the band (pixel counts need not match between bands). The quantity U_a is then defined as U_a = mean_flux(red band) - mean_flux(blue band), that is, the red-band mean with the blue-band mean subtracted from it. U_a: 1.2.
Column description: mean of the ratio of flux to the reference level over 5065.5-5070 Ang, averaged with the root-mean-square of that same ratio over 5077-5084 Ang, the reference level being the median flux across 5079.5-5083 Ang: 1.07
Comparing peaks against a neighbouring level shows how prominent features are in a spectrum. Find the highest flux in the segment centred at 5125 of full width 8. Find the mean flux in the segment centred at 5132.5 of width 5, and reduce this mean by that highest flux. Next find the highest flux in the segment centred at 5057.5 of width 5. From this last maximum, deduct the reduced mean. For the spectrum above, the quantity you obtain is 28.1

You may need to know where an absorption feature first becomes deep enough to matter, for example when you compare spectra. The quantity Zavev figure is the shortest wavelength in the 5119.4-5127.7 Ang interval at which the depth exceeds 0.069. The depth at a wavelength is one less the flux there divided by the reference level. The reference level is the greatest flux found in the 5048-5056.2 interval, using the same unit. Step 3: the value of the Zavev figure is 5120.02 Ang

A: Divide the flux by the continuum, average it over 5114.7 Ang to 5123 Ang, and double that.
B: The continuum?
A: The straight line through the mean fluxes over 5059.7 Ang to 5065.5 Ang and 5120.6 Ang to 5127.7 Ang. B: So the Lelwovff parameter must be 2.00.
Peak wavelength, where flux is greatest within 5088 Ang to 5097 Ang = 5092.98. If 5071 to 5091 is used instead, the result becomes 5074.25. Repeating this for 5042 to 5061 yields 5052.10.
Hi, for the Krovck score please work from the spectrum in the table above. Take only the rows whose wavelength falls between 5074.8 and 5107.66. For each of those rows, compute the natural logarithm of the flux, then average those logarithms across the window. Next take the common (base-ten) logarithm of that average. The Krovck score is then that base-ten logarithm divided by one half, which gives 1.018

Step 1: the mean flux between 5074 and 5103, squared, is 646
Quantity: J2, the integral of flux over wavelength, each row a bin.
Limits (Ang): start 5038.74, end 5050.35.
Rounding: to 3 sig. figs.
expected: 296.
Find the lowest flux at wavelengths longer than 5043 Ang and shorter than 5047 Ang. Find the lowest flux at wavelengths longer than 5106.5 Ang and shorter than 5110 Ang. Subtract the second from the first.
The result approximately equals -0.1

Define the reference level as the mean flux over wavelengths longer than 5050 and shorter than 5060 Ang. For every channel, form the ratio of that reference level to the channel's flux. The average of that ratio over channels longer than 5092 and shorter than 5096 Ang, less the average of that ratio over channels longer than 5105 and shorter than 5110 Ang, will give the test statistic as -0.05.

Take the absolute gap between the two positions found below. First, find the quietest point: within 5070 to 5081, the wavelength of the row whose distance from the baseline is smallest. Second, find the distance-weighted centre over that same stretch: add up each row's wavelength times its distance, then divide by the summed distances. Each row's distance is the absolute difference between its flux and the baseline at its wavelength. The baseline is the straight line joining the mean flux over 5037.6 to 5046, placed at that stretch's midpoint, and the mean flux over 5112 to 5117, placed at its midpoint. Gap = 3.3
